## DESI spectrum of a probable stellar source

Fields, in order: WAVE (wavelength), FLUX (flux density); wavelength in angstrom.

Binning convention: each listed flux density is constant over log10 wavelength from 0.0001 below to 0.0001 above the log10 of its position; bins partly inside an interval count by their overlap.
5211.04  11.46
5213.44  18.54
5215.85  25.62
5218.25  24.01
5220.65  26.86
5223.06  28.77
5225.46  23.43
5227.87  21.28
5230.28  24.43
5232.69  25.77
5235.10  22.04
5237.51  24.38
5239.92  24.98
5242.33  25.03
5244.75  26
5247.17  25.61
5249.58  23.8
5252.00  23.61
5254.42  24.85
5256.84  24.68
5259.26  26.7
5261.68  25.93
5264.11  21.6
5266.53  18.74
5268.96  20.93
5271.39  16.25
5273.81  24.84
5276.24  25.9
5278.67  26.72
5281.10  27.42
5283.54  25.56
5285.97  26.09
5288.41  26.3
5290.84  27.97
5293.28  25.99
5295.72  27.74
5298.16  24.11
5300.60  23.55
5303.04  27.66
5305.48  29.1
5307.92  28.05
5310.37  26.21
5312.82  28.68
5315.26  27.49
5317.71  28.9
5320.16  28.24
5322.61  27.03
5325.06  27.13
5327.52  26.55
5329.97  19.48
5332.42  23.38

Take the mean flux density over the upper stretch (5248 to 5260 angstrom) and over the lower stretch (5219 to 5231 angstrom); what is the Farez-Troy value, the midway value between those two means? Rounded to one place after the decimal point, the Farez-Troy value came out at 24.8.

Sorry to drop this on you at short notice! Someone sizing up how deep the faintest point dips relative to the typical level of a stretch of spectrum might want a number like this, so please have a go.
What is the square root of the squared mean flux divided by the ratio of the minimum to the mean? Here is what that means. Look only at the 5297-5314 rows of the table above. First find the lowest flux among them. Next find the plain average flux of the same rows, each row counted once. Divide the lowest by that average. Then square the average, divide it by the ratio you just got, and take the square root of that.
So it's 28.5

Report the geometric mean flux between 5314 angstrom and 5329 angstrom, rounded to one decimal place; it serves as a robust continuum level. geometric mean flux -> 27.5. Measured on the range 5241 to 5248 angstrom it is 25.5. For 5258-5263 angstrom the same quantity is 26.3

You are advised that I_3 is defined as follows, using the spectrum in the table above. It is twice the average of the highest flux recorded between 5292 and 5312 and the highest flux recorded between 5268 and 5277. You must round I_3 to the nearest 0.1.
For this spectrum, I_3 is 55.0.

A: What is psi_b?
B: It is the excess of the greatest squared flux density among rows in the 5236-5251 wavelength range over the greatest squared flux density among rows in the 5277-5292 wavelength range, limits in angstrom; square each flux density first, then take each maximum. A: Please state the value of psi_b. -106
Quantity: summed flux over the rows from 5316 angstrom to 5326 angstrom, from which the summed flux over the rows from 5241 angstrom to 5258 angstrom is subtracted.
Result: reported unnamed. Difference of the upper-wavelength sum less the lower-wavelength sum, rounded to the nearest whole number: -62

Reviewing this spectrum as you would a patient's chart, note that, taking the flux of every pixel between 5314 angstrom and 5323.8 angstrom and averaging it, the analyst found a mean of 27.9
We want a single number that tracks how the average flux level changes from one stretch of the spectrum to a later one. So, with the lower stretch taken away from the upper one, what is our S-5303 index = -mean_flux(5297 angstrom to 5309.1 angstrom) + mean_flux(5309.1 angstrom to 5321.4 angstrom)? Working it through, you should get 1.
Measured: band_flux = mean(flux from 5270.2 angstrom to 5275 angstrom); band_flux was 21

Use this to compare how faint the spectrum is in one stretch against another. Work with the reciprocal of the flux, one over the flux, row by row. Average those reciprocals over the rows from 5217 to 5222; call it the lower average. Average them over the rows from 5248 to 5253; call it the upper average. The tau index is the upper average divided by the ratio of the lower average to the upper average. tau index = 0.045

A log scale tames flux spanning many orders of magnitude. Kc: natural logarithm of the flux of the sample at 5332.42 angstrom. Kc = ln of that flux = 3.15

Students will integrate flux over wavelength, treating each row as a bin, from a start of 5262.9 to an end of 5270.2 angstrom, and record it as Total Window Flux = 149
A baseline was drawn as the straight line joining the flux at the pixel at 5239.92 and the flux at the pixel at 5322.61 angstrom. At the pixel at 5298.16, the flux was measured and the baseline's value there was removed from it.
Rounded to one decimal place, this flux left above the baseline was -2.3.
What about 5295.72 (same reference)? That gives 1.4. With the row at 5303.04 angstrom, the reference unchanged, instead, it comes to 1.1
